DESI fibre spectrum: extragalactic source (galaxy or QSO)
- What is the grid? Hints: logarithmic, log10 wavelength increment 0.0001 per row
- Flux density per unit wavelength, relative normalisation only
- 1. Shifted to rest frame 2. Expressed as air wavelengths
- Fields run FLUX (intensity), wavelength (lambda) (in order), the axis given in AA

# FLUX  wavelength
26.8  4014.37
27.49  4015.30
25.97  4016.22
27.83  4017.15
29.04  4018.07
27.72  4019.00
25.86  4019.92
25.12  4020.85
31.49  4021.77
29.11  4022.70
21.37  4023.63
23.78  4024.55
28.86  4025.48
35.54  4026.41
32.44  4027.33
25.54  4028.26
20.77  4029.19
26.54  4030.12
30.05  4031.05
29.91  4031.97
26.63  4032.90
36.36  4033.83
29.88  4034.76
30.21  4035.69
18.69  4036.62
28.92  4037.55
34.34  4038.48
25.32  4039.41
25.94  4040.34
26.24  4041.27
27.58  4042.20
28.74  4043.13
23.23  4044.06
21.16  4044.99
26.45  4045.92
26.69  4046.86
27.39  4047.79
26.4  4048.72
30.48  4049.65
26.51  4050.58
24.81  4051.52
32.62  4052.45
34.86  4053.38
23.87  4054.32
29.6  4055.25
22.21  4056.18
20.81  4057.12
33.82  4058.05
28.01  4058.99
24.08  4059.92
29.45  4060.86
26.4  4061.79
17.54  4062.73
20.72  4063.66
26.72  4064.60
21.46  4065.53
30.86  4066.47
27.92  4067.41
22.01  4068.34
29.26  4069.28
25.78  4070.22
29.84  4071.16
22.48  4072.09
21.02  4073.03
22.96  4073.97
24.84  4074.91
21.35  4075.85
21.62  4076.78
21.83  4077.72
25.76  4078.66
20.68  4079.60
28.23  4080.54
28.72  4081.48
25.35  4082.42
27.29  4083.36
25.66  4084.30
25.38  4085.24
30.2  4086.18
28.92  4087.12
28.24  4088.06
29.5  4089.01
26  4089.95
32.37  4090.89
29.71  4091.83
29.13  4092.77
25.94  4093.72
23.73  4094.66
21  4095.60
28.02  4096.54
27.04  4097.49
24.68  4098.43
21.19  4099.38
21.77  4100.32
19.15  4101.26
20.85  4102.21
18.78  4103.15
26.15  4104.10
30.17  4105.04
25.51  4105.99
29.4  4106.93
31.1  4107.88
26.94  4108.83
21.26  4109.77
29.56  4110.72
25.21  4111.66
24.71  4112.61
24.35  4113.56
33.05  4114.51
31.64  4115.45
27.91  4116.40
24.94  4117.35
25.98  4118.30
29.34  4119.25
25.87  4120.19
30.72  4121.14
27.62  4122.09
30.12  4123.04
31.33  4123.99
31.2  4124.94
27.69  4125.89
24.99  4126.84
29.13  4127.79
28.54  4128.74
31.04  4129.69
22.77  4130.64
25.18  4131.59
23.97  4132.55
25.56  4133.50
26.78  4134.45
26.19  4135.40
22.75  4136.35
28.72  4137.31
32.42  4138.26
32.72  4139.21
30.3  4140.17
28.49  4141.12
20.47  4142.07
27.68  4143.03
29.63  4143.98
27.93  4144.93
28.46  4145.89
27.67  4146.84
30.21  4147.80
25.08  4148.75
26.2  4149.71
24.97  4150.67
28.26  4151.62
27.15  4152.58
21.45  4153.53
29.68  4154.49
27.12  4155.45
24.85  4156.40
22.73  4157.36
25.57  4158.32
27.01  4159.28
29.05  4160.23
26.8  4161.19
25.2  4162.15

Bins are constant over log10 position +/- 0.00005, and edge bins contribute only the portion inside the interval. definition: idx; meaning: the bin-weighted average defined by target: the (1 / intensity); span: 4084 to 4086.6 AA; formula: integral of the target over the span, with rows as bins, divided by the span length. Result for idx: 0.0371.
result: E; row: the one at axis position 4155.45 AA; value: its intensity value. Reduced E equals 27.12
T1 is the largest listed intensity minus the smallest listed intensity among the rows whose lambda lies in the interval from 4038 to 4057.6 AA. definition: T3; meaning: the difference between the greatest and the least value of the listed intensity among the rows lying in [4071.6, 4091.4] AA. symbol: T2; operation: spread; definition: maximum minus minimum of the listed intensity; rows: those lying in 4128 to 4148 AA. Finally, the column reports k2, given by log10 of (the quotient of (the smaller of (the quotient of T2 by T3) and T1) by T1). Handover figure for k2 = -1.13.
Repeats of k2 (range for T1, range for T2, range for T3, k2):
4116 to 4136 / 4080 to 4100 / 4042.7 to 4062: -1.02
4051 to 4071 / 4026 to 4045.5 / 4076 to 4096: -1.06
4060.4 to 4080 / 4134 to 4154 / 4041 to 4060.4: -1.18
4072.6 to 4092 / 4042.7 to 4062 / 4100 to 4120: -1.07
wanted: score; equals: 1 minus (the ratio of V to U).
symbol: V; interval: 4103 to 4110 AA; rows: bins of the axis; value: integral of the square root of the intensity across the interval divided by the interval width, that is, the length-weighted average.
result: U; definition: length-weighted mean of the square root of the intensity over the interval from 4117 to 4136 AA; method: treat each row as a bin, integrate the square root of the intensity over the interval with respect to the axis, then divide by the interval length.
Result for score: 0.02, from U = 5.23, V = 5.15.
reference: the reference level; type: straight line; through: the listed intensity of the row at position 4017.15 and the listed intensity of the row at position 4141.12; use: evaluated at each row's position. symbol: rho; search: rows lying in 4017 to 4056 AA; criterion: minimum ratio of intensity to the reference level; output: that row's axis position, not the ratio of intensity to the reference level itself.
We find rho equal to 4036.62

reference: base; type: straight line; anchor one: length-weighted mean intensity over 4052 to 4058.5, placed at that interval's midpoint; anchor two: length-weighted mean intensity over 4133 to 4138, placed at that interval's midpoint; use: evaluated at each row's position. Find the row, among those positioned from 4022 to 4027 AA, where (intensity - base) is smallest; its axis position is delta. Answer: 4023.63 AA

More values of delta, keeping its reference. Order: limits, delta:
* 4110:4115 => 4113.56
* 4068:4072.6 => 4068.34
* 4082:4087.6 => 4082.42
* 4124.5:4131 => 4130.64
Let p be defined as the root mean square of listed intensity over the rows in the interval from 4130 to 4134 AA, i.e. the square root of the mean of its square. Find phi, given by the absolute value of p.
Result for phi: 24.4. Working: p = 24.4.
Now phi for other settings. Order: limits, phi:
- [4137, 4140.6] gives 31.1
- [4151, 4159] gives 26.0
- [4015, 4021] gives 27.0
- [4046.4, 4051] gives 27.5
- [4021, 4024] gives 27.7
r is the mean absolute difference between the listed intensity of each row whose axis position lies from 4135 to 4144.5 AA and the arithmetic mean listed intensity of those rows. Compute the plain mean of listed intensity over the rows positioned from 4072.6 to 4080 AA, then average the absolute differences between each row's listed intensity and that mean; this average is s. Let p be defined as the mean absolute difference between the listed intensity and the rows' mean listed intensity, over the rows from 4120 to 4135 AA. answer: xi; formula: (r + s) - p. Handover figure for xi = 2.1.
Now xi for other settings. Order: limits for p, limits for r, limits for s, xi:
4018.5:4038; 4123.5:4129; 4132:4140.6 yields 1.2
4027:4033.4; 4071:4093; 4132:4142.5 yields 3.1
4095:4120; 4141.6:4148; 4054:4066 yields 2.5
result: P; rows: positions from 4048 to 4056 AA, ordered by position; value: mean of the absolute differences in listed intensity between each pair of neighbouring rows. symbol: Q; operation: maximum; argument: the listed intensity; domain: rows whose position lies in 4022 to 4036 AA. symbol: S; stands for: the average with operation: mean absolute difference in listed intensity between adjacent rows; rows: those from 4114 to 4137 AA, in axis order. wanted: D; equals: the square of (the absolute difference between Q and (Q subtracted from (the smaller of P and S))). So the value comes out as 4916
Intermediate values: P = 5.2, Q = 36.36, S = 2.61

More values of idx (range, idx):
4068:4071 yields 0.0385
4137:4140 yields 0.0320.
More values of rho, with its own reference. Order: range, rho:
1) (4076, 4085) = 4079.60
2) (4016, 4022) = 4020.85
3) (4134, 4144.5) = 4142.07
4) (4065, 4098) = 4079.60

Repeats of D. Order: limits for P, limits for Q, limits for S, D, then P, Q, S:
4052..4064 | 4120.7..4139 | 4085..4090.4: 3910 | 5.9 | 32.42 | 2.31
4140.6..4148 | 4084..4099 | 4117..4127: 3863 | 3.2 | 32.37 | 2.59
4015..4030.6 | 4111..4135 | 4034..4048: 3890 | 3.7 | 33.05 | 3.84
